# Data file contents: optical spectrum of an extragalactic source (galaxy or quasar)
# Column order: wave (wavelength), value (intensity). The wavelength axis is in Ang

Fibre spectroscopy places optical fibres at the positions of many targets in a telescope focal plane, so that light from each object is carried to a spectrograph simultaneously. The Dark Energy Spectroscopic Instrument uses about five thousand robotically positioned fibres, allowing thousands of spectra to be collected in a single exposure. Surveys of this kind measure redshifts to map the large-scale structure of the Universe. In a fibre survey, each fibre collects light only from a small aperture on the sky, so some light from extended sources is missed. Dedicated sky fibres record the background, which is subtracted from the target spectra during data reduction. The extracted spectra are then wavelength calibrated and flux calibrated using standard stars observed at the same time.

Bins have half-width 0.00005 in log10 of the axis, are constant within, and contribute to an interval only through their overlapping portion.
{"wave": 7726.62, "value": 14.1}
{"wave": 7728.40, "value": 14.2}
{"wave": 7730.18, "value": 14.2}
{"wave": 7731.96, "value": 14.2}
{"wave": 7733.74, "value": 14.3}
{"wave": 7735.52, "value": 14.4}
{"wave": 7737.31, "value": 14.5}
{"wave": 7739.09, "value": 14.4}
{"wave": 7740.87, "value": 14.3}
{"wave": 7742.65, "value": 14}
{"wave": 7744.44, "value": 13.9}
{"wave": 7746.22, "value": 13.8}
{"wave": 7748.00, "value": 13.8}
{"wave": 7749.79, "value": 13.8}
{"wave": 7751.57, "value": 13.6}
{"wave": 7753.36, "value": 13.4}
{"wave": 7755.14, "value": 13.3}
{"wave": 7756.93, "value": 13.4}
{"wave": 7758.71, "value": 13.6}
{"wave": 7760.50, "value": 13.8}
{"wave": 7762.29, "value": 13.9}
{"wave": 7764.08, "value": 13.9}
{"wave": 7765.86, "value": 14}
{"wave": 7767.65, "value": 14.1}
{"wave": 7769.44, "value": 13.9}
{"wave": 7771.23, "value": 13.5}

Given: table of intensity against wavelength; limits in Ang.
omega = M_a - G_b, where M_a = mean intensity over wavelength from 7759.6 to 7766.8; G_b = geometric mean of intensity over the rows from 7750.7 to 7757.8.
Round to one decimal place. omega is 0.5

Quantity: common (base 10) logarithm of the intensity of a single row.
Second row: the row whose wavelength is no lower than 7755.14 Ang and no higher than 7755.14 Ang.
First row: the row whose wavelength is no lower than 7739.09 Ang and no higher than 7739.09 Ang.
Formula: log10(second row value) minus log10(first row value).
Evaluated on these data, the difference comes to -0.03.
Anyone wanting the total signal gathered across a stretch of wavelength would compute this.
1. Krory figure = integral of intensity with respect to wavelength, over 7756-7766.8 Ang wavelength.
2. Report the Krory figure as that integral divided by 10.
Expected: 15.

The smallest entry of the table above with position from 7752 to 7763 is 13.3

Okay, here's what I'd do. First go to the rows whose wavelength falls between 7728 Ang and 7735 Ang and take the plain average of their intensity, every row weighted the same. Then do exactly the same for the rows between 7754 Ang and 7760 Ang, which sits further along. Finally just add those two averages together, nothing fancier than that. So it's 27.7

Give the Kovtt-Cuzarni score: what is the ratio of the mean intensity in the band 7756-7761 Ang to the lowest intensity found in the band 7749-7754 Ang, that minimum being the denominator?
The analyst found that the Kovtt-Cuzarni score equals 1.01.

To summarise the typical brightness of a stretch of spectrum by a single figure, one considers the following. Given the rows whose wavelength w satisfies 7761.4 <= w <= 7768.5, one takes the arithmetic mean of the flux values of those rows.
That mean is 14.0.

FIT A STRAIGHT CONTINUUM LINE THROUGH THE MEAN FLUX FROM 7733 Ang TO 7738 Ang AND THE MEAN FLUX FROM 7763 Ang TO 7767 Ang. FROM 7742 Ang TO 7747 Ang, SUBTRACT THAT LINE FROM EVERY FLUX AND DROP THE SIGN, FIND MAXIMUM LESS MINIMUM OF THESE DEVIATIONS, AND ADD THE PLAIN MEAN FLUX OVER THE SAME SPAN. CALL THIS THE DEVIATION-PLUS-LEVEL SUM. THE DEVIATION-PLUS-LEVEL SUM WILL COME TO 14.0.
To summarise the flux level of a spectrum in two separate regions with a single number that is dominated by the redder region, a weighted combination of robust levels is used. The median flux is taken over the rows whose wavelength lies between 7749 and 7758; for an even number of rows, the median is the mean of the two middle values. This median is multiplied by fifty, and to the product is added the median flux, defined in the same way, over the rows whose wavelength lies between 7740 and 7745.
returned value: 684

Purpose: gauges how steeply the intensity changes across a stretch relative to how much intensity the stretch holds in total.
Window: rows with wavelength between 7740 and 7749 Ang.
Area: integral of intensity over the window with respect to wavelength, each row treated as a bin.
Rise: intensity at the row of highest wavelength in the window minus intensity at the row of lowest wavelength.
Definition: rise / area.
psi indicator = -0.0040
